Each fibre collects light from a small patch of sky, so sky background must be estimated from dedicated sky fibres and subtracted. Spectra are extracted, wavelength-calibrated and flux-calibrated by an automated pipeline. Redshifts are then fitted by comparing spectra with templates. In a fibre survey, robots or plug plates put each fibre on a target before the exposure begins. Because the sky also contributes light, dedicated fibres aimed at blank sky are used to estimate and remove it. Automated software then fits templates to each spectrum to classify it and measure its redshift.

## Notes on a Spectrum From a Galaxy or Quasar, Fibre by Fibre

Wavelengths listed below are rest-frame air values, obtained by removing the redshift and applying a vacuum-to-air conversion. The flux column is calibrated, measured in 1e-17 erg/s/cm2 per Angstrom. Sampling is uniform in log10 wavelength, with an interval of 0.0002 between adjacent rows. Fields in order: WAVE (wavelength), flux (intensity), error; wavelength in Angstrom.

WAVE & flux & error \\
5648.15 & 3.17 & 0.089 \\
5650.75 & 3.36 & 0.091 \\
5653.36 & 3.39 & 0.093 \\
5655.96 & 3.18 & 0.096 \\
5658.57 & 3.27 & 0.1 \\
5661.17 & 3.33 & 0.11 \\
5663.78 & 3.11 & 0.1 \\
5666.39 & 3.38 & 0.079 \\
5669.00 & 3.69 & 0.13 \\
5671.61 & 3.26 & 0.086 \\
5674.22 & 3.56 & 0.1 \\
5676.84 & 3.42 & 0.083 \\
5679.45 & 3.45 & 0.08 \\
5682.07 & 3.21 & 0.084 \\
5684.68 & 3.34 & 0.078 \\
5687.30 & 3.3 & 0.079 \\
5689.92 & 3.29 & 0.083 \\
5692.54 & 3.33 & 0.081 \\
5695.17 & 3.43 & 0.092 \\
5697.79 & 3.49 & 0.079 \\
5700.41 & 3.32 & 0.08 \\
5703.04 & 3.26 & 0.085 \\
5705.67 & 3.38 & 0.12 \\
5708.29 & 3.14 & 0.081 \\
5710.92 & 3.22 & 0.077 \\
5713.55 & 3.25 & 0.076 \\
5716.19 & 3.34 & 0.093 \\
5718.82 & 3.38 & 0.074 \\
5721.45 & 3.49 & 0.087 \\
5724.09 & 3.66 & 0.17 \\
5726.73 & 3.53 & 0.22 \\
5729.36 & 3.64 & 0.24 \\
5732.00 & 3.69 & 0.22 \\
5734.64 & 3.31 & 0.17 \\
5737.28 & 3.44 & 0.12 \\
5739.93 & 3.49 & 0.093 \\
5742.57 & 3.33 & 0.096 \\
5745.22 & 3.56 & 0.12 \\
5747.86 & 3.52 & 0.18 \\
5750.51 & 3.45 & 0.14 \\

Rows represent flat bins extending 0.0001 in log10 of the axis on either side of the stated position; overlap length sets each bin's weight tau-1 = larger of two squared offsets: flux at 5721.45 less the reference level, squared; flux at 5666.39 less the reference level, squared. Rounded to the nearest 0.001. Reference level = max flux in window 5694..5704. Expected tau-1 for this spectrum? 0.012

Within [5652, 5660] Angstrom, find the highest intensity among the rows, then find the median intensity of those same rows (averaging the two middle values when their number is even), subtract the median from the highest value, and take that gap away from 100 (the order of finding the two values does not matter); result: 99.9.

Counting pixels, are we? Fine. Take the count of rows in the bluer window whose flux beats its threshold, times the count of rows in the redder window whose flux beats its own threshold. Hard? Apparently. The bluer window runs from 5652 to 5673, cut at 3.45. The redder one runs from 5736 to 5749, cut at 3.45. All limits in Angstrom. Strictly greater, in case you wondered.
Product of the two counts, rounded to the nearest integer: 3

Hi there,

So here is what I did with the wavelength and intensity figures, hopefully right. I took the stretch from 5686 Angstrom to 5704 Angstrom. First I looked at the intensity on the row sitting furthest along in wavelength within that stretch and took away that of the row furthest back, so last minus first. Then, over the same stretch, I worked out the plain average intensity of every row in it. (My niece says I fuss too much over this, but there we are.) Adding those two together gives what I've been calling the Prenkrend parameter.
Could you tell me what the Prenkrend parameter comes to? 3.31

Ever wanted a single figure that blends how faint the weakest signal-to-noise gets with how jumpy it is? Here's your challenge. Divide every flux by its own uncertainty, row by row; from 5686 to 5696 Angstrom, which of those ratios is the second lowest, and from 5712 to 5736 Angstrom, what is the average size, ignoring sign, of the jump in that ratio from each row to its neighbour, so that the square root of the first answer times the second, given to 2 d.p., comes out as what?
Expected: 15.96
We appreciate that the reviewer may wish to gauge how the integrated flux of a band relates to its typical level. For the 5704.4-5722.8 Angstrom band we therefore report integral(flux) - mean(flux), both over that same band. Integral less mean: 57.7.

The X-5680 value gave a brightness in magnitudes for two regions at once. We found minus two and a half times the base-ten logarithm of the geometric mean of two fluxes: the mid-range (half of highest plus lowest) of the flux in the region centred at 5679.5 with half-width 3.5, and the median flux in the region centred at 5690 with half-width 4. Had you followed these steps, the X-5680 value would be -1.30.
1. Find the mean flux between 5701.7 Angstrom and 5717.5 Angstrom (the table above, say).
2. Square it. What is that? 10.7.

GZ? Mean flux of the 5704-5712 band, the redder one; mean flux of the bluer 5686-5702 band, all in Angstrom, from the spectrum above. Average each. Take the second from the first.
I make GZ -0.11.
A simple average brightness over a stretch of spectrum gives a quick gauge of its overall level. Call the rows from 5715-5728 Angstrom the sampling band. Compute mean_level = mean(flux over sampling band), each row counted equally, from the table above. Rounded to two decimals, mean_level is 3.48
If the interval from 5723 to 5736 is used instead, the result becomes 3.57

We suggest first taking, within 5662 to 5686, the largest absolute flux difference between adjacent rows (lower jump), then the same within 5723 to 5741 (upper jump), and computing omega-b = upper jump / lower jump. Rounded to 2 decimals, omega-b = 0.88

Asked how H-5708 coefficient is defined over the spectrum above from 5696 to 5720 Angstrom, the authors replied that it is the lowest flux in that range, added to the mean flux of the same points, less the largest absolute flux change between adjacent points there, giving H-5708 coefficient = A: 6.21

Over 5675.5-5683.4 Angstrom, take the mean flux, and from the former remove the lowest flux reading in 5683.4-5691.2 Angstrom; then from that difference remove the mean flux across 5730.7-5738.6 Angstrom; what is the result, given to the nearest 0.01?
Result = -3.41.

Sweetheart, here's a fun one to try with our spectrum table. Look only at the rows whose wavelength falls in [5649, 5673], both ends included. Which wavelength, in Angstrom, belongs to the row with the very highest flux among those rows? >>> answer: 5669.00 Angstrom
